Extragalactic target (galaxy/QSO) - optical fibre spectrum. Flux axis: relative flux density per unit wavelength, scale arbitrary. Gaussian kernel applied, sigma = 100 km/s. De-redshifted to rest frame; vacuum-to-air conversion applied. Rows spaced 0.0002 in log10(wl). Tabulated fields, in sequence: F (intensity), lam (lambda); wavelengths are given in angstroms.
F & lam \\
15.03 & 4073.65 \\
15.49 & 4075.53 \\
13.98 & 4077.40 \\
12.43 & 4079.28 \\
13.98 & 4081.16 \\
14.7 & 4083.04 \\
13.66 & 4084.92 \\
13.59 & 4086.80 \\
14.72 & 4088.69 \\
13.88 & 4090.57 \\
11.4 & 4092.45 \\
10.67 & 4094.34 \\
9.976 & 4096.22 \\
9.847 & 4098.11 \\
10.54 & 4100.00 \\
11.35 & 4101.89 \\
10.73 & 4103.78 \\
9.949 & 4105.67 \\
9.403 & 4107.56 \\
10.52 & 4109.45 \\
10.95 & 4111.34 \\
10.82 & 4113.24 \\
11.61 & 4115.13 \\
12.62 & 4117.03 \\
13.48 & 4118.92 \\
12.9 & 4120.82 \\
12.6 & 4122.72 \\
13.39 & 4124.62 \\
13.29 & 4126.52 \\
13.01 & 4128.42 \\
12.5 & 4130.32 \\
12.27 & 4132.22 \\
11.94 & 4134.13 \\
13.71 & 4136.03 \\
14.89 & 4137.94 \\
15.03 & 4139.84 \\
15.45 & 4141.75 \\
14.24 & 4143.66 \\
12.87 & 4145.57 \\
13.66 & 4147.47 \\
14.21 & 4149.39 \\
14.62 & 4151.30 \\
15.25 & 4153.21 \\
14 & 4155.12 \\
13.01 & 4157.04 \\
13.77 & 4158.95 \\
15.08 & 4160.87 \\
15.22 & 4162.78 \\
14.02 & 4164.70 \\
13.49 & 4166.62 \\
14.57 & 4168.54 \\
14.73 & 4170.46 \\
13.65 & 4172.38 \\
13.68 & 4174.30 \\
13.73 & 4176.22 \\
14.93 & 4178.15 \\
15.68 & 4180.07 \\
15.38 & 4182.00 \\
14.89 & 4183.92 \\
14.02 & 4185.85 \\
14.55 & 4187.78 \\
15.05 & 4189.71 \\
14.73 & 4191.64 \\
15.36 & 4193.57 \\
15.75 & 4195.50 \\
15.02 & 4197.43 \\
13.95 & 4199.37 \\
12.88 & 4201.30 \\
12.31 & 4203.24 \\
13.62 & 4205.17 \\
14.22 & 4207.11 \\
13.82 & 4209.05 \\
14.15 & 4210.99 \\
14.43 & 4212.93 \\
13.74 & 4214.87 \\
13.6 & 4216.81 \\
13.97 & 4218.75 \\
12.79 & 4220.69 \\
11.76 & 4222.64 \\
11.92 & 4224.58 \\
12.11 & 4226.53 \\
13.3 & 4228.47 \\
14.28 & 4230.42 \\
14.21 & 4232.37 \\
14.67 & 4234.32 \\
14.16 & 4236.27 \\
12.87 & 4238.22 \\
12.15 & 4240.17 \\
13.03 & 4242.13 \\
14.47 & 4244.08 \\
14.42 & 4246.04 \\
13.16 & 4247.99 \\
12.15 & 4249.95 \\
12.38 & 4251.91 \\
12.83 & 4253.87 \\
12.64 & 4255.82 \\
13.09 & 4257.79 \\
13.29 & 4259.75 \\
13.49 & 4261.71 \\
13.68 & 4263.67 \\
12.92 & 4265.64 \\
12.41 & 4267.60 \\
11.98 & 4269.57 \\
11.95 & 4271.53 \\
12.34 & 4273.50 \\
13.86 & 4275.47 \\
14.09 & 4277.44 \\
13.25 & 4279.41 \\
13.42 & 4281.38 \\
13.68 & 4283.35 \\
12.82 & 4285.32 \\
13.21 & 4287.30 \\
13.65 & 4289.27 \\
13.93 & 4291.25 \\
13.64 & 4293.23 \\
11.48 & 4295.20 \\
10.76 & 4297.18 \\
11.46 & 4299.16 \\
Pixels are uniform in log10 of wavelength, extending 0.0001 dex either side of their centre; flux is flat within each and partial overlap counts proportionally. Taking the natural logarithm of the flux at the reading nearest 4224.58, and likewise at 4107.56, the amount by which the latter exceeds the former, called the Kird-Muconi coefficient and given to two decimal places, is -0.24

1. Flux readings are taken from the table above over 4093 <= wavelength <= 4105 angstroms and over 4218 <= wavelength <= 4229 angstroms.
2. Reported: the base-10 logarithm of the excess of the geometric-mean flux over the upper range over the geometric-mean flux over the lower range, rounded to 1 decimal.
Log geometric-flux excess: 0.3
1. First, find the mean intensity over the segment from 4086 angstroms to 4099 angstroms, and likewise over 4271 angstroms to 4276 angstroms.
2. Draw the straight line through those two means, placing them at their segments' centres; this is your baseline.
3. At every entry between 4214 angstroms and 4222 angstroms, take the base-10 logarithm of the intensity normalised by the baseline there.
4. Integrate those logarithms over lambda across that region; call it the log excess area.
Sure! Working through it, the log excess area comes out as 0.26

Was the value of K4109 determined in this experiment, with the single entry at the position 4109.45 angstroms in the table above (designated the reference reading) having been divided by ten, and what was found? 1.05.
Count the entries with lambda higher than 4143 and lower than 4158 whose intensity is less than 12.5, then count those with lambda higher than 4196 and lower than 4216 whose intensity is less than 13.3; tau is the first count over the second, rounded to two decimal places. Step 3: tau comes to 0.00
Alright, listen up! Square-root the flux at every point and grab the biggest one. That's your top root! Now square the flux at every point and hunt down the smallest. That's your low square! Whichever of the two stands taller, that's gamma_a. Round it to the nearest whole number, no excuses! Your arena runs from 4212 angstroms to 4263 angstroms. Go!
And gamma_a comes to 138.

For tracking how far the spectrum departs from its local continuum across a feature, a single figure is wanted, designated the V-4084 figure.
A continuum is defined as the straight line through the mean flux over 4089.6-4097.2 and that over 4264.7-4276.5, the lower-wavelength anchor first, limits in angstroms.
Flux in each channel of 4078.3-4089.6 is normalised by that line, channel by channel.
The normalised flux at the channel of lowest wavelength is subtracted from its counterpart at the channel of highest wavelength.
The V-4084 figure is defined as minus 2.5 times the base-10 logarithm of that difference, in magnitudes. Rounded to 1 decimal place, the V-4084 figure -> 1.8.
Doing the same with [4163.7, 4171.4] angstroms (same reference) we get 3.1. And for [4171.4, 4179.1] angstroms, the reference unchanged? 2.5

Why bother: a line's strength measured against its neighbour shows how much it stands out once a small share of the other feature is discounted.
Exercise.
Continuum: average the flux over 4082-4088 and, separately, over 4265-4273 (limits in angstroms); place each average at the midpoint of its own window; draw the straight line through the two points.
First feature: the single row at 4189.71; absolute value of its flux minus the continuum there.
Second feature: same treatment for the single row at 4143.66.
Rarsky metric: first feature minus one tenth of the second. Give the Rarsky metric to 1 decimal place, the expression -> 1.9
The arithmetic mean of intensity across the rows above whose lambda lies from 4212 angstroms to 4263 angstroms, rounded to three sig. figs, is 13.3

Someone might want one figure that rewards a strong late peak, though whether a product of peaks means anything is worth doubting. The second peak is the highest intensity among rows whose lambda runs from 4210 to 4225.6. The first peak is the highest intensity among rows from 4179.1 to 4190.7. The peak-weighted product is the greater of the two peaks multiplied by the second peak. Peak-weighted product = 226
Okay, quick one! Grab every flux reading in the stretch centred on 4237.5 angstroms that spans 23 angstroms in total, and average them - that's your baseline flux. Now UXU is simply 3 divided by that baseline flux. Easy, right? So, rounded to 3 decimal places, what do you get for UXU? 0.221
